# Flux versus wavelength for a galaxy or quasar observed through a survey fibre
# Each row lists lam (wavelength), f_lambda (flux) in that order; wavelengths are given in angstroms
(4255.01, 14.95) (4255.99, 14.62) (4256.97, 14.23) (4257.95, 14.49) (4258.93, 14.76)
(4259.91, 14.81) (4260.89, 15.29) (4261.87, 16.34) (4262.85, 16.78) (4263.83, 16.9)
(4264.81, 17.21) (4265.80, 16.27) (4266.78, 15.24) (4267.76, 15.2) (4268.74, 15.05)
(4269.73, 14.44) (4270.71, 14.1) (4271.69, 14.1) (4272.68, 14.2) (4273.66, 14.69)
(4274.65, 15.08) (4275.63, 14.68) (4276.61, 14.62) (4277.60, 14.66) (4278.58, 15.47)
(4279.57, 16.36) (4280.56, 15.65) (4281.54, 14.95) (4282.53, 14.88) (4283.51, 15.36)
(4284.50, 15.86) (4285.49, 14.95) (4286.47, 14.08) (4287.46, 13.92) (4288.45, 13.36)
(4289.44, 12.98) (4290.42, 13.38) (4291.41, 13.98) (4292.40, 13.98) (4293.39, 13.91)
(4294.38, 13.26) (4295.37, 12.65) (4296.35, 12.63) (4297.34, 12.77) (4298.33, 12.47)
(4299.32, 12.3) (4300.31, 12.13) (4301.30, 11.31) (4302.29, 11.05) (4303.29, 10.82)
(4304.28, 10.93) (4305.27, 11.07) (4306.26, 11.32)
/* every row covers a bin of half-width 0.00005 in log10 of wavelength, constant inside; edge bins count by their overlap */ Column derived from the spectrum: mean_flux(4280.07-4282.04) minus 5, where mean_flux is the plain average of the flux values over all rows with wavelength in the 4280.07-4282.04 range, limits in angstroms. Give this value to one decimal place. 10.3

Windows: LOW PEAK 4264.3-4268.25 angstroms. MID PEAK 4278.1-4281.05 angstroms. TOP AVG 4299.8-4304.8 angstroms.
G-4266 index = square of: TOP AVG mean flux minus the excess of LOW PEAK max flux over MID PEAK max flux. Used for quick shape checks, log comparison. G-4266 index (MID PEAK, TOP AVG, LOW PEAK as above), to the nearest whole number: 108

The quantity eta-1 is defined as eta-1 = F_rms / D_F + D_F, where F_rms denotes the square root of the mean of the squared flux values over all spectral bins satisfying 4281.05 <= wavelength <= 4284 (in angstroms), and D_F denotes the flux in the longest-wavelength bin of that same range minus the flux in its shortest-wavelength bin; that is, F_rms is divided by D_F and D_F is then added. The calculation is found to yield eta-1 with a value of 37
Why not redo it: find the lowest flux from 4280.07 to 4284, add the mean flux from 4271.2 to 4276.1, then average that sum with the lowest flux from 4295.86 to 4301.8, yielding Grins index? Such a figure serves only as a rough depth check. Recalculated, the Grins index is 20.4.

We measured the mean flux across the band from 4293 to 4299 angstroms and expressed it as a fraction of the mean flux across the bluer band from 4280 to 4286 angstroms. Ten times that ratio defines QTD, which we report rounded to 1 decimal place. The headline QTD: 8.5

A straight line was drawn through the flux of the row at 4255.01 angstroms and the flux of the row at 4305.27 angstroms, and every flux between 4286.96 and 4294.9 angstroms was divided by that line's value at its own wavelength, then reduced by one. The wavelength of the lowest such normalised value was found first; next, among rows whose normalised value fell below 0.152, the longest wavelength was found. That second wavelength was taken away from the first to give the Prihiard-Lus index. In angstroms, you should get -4.9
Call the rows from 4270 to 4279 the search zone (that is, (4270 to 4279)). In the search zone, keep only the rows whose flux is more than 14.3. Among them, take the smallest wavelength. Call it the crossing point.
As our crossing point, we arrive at 4273.66 angstroms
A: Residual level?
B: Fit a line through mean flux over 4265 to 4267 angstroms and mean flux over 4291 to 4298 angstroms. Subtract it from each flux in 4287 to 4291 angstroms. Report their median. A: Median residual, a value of -0.4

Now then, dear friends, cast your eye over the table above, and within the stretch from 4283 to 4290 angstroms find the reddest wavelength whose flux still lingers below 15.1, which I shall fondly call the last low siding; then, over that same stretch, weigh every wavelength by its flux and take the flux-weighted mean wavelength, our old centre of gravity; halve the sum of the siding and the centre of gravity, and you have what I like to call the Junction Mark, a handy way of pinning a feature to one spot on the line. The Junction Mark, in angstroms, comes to 4287.9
